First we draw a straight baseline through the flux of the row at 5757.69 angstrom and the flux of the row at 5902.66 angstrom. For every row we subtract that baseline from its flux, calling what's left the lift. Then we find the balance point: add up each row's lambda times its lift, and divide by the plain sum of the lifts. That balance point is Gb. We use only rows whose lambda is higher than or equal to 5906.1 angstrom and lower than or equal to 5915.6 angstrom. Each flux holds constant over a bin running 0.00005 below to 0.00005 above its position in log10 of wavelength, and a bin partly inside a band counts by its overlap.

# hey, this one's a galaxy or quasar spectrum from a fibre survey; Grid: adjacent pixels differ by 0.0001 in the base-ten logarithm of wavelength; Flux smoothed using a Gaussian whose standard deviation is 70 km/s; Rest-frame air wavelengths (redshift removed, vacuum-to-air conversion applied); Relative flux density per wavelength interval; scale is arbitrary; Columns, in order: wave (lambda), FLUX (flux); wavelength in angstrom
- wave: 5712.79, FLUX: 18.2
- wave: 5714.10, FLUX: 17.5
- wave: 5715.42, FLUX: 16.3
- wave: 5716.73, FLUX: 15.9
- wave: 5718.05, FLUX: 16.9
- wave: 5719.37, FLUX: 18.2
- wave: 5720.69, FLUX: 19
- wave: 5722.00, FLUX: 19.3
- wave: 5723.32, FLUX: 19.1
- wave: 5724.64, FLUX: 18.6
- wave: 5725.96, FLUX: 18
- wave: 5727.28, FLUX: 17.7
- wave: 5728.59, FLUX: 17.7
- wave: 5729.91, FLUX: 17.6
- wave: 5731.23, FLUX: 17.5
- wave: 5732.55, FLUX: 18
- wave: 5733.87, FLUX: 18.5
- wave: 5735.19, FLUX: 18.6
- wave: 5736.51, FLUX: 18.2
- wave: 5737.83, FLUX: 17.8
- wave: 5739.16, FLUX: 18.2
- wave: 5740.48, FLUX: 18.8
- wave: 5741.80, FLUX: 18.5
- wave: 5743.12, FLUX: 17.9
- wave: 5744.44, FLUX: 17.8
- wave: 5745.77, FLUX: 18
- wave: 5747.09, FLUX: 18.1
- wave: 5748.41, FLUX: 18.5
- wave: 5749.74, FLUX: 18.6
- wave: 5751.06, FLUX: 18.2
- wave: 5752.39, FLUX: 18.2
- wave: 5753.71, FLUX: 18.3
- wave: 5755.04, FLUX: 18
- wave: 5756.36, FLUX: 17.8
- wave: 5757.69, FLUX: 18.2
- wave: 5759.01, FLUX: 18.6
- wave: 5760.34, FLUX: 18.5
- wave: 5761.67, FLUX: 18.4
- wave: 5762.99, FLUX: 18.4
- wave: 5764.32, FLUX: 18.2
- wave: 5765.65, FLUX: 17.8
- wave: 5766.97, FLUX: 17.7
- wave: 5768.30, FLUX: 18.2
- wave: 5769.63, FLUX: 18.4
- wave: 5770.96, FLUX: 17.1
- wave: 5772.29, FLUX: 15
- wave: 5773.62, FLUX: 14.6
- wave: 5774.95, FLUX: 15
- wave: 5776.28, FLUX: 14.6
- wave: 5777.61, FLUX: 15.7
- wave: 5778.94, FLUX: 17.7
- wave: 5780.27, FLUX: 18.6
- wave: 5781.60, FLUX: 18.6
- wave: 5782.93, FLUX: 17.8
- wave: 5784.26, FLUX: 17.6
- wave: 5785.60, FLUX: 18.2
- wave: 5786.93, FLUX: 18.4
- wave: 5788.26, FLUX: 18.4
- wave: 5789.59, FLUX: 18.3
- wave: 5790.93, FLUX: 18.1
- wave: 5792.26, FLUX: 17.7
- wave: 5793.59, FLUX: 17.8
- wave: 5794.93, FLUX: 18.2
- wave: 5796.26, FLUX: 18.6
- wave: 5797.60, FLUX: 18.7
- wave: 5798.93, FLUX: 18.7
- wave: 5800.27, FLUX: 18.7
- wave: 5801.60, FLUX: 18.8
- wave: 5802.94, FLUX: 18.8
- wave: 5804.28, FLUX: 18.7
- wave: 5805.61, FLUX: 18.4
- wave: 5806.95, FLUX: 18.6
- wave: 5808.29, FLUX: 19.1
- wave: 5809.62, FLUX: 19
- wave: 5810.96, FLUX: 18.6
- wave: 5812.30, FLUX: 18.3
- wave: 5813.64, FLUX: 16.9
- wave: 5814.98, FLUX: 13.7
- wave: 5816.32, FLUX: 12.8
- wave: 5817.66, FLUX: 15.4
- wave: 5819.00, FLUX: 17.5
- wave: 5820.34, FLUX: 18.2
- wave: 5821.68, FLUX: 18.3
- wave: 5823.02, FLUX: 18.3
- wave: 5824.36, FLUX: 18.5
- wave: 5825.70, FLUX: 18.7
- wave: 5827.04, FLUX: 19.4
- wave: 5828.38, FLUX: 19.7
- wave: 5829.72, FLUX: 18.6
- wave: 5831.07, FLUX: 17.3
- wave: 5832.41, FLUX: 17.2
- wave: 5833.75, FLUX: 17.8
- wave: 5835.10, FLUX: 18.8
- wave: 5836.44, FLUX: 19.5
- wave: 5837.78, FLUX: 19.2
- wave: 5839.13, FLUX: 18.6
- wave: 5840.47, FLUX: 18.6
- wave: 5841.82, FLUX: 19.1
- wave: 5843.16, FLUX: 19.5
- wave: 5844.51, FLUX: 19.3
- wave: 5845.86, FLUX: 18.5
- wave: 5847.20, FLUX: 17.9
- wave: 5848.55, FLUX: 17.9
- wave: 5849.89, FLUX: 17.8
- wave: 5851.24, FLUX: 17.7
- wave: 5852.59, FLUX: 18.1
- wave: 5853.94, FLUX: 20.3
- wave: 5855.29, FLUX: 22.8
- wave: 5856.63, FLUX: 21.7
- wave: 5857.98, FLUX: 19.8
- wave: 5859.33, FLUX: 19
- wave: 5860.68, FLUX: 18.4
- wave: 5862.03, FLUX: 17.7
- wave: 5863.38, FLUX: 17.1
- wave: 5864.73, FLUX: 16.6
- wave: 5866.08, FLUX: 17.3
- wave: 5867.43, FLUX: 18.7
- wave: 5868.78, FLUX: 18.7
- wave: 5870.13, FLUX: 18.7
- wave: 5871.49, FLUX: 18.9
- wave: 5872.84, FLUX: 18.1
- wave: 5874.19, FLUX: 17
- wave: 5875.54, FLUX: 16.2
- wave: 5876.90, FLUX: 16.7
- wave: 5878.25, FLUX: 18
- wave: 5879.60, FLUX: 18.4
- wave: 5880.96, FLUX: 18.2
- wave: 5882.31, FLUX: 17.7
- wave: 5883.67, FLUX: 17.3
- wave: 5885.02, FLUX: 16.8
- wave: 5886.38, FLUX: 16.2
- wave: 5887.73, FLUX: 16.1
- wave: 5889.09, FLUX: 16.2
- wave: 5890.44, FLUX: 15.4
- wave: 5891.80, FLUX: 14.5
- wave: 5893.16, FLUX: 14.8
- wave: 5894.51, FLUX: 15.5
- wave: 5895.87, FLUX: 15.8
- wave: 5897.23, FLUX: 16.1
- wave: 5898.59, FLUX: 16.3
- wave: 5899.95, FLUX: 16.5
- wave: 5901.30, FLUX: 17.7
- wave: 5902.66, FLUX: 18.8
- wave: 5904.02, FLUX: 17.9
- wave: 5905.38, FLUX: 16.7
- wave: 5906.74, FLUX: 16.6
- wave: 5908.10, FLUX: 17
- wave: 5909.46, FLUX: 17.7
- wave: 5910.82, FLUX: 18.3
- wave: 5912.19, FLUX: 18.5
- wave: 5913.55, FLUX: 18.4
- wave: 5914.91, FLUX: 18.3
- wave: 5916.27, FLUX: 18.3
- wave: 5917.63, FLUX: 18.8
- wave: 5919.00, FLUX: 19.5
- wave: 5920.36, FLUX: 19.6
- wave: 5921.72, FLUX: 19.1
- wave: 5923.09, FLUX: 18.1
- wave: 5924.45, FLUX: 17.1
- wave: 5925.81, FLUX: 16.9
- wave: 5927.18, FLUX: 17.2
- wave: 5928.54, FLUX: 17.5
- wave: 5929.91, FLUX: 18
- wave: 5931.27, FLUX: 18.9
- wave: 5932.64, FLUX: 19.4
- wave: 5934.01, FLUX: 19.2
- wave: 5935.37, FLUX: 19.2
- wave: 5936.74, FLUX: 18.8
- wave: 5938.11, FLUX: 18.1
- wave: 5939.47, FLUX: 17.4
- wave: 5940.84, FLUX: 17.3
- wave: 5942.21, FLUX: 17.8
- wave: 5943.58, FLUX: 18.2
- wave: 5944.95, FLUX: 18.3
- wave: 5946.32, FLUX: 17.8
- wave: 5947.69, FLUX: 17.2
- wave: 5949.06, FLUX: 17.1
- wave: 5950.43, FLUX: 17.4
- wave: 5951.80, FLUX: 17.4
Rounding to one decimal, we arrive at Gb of 5909.2 angstrom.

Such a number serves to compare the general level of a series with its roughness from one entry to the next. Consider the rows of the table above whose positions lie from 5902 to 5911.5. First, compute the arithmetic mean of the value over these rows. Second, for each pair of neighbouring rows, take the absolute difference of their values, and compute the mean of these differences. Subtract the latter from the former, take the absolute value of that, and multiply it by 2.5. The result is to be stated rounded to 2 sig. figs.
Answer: 42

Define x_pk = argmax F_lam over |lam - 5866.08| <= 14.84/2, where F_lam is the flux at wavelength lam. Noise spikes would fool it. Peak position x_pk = 5859.33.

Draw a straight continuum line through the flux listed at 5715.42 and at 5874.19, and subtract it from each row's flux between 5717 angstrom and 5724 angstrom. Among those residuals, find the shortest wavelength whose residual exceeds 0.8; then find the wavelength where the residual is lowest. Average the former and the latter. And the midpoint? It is 5718.7 angstrom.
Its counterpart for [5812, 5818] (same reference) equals 5814.3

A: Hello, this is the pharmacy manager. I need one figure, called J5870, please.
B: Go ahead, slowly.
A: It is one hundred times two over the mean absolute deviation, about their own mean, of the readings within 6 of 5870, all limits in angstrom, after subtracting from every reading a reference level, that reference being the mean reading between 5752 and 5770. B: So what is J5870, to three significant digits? 220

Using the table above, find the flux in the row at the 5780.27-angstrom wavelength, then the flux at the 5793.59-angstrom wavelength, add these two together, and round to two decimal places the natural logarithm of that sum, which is 3.59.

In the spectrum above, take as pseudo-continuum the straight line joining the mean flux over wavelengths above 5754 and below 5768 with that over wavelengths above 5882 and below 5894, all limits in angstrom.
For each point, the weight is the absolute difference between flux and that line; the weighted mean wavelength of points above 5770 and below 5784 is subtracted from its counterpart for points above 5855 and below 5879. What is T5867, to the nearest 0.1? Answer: 88.2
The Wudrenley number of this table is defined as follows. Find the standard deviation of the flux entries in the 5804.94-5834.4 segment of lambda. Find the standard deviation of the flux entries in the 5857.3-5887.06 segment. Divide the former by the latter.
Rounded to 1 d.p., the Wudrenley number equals 1.7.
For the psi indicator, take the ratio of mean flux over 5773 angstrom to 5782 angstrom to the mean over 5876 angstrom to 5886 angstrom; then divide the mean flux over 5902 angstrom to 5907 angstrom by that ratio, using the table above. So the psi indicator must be 19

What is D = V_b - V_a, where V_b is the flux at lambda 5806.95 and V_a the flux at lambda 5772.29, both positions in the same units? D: 4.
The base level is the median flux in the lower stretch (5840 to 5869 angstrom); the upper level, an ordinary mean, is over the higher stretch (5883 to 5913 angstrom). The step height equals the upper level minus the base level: -1.9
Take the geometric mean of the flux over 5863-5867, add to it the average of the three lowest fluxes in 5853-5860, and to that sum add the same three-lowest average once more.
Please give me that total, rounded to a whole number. 56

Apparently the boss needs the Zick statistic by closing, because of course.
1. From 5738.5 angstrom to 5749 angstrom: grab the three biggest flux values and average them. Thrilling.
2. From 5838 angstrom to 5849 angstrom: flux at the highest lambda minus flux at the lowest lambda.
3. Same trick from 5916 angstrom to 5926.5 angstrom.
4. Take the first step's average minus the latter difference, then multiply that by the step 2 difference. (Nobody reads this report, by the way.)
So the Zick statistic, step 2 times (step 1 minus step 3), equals -14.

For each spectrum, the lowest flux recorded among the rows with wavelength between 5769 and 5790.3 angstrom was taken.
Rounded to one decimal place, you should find 14.6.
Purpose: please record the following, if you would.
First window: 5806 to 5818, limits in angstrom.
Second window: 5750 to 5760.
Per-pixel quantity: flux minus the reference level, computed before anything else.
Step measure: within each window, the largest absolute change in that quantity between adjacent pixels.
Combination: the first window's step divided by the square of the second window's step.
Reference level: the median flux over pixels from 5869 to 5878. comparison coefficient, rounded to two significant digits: 20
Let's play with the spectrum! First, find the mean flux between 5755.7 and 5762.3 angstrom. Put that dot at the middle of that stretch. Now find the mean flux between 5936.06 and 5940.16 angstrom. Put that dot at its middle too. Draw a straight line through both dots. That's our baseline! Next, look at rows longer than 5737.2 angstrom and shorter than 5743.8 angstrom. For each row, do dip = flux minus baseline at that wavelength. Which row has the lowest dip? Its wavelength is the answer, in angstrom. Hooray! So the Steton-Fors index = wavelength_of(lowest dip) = 5737.83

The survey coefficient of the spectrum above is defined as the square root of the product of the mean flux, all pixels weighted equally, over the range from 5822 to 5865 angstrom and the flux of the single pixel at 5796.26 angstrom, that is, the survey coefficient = 18.7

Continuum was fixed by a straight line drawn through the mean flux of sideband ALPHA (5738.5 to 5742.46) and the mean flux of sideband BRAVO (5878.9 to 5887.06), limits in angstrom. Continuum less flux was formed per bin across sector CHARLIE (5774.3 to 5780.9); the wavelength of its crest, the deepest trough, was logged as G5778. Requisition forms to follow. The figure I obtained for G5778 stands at 5776.28 angstrom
